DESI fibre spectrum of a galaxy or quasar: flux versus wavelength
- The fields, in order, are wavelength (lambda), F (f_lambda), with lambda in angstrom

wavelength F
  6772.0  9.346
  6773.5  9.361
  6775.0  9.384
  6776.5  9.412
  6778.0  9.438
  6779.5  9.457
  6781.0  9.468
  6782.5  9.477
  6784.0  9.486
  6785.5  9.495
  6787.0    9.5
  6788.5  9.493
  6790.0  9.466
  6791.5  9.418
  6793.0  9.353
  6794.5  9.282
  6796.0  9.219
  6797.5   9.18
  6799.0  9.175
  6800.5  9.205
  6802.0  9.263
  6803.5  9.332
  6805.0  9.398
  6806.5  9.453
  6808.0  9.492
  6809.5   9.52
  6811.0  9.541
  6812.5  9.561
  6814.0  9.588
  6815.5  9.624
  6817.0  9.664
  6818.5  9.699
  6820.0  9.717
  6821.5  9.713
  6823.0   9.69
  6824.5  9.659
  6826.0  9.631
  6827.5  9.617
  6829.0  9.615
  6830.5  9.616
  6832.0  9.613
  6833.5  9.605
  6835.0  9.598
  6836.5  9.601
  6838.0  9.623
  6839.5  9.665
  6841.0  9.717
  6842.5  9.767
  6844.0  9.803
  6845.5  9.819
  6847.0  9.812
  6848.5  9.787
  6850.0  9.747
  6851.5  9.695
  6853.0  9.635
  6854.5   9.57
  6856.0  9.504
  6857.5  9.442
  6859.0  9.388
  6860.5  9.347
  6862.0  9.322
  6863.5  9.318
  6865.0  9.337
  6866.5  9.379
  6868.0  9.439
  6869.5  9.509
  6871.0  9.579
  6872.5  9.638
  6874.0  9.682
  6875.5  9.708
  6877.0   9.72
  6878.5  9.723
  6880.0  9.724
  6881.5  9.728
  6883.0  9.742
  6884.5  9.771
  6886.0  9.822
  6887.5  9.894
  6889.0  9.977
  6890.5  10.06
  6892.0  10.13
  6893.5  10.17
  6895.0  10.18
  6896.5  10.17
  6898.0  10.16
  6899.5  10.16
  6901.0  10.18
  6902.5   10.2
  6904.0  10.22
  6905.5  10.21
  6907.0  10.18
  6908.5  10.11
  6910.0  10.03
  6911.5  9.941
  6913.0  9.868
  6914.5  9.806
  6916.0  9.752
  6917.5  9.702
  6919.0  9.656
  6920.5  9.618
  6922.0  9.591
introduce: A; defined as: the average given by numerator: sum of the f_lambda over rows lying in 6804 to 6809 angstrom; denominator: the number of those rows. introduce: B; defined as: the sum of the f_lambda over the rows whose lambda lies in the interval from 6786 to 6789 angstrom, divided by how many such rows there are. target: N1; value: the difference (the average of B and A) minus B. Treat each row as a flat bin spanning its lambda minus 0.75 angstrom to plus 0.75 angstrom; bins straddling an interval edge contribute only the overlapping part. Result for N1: -0.02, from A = 9.4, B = 9.50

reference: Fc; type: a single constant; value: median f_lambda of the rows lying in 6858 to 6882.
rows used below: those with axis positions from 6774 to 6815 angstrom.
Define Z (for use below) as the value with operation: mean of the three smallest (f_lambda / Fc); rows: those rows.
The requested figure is 0.963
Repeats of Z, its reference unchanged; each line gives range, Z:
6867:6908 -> 0.996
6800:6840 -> 0.971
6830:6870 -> 0.977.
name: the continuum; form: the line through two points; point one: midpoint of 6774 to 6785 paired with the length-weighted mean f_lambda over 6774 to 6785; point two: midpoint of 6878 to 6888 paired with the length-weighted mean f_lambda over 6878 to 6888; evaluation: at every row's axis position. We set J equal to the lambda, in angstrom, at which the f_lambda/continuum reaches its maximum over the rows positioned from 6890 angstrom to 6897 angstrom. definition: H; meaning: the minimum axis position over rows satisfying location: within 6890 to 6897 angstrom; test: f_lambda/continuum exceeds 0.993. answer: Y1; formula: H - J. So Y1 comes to -4.5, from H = 6890.5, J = 6895.0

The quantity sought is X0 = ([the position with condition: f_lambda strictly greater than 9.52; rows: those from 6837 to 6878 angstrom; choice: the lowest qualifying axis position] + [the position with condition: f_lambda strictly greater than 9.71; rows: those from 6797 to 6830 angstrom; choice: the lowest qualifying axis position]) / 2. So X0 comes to 6829.0 angstrom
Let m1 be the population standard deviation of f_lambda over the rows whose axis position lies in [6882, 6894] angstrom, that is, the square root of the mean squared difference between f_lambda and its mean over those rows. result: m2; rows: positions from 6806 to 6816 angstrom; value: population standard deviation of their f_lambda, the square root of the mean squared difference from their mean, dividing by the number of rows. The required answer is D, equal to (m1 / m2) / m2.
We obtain 53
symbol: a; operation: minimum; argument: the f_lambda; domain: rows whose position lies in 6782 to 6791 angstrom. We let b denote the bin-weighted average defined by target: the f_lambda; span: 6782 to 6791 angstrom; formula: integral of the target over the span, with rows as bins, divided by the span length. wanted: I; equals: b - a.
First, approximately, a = 9.466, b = 9.5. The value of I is 0.02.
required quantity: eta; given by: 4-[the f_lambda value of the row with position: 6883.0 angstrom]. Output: -5.74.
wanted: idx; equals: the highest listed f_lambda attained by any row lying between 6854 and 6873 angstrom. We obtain 9.638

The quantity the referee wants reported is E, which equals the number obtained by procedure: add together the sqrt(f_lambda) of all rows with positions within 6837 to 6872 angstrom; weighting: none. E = 71.2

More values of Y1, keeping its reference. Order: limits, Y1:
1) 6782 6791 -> -4.5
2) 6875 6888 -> -12.0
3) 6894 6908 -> -9.0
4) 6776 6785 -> -7.5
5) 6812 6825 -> -7.5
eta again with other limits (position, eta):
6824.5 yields -5.66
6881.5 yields -5.73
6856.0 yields -5.50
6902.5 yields -6.20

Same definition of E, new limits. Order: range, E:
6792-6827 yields 70.8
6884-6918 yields 72.8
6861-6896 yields 71.7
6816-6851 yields 71.6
